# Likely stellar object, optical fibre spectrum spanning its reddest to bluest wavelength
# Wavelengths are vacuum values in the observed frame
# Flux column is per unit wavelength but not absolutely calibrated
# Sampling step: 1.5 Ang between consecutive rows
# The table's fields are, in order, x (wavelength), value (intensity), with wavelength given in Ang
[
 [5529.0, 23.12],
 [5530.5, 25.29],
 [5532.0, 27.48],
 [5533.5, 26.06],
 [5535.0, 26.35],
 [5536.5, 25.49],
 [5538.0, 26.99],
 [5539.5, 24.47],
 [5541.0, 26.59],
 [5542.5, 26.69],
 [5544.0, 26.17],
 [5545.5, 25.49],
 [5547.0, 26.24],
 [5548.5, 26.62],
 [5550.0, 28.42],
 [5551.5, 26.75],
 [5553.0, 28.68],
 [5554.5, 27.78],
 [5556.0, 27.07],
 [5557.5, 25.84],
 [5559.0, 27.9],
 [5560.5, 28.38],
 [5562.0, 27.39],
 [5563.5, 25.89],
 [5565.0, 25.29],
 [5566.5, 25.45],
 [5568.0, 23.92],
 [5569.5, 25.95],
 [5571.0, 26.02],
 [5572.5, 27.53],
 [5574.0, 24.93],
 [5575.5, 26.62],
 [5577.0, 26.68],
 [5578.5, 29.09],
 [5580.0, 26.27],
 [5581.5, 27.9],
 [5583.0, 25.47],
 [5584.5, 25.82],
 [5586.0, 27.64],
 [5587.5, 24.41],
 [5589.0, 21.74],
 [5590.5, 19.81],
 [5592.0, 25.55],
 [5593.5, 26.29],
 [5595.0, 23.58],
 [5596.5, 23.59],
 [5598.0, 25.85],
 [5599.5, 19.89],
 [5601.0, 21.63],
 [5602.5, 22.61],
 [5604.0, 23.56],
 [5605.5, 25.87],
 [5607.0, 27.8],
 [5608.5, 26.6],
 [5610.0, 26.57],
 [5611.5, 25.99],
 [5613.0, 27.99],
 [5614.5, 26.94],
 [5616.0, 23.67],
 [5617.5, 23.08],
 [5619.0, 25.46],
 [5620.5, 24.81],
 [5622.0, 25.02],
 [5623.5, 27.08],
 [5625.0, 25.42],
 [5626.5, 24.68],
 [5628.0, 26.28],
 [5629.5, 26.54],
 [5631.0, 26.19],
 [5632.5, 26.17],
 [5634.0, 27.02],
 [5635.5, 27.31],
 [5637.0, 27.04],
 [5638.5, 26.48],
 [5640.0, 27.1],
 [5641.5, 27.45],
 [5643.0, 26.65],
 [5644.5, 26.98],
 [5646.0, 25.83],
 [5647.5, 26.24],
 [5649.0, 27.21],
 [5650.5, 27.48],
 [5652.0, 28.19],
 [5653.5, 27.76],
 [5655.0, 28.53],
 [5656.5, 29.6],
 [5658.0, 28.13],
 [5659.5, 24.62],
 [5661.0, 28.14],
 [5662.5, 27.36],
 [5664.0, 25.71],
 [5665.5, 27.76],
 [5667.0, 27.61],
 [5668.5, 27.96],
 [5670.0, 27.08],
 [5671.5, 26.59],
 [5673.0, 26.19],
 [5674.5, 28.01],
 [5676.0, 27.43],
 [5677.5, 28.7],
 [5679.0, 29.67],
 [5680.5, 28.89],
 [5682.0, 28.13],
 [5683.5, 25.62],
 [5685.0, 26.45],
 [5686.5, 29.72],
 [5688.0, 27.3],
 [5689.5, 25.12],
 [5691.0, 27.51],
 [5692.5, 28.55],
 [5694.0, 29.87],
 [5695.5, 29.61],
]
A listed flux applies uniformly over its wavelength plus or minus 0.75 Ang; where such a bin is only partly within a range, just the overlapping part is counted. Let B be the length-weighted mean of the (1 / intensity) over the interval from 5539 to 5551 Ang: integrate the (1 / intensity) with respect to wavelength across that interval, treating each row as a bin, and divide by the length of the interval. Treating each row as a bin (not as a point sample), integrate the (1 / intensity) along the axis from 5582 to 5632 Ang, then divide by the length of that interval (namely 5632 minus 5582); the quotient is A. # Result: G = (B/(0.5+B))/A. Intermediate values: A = 0.0403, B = 0.0380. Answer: 1.75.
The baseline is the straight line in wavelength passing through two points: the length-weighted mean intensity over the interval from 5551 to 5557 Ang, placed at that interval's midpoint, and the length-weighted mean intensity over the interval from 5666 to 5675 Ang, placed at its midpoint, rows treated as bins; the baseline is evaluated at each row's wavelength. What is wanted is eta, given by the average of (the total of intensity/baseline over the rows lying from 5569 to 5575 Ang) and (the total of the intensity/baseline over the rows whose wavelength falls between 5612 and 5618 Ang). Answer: 3.76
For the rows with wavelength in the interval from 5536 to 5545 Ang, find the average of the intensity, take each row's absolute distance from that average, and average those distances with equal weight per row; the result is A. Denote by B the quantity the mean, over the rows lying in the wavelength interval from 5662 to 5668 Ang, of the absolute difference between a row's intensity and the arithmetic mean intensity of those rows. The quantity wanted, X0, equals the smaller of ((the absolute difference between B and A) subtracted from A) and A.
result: 0.70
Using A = 0.72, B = 0.70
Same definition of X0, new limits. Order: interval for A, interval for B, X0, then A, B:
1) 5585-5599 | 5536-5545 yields 0.72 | 1.86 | 0.72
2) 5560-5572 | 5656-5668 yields 0.75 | 0.92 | 1.10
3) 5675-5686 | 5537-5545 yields 0.69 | 1.15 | 0.69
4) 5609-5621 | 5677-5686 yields 1.25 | 1.31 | 1.25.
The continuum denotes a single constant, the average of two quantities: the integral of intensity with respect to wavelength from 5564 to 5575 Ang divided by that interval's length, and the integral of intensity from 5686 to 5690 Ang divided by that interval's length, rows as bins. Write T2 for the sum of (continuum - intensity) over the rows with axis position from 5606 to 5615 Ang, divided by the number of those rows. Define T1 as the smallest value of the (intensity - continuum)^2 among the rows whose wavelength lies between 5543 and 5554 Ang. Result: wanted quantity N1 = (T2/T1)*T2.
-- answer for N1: 15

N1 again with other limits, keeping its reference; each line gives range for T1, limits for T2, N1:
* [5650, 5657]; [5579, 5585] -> 0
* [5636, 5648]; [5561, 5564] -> 95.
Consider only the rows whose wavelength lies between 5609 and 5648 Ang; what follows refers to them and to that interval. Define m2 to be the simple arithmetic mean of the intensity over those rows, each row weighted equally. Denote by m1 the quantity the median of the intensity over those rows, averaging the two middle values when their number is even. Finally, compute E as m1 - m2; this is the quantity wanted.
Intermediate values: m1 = 26.4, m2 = 26.2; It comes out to 0.23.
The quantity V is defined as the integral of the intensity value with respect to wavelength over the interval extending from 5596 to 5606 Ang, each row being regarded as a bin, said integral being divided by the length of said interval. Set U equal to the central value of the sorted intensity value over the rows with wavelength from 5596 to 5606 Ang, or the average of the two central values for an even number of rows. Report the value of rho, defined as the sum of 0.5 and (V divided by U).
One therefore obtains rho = 1.485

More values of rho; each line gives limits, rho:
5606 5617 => 1.493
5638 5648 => 1.502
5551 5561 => 1.489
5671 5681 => 1.497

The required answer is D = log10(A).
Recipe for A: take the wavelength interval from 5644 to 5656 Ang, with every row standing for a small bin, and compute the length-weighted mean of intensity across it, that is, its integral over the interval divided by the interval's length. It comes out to 1.44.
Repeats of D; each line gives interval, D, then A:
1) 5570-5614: 1.40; 25.3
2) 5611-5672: 1.43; 26.7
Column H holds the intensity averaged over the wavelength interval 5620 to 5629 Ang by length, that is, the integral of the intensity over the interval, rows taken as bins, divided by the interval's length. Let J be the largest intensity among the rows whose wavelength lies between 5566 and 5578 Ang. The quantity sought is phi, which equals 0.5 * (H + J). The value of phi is 26.6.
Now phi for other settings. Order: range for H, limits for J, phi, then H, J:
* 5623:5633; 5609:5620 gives 27.0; 26.0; 27.99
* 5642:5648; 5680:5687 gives 28.1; 26.5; 29.72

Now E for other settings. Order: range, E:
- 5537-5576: 0.10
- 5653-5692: 0.16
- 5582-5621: 0.76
